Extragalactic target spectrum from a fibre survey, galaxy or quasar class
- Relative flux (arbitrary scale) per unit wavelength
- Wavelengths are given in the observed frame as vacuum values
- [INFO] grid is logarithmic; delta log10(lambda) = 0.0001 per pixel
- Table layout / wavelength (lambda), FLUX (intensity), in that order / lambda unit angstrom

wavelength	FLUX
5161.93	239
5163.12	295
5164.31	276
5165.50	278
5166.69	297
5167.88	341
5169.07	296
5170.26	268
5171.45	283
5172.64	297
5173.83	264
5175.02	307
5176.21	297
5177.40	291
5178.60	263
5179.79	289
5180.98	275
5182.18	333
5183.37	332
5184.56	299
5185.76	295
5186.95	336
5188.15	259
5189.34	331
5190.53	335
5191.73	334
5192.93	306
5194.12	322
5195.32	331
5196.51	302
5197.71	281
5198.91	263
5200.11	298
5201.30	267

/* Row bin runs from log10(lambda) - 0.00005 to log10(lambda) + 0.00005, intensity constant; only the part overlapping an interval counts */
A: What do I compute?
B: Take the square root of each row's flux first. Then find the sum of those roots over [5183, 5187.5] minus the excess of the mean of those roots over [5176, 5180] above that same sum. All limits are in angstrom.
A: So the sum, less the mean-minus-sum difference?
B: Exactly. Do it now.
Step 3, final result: 125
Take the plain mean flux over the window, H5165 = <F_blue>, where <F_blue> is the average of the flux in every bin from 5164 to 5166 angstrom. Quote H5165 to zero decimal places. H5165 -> 277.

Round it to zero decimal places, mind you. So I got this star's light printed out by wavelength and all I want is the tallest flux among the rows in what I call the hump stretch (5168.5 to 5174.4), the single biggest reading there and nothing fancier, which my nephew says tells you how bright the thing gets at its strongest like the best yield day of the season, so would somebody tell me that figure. 297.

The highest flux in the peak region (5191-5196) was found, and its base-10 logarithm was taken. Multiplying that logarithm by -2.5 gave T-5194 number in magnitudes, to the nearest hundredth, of -6.31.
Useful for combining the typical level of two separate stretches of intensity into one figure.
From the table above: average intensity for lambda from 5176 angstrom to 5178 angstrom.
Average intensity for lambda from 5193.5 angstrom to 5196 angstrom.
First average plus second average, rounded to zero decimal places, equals 620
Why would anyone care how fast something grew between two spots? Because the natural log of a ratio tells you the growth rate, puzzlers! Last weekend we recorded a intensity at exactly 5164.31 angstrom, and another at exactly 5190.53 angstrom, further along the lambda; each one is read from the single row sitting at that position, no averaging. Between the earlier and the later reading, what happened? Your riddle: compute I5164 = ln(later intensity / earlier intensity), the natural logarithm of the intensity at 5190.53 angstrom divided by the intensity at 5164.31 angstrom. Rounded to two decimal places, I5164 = 0.19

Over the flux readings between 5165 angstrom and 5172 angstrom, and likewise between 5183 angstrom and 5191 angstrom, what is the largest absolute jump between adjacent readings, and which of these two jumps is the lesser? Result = 45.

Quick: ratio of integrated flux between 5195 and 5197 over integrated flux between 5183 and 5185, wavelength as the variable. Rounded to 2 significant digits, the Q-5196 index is 1.0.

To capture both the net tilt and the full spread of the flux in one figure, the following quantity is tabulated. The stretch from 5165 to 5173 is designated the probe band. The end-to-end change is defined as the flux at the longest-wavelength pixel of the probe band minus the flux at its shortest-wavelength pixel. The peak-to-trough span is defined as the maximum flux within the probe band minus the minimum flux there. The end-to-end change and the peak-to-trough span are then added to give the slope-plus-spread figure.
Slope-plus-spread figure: 92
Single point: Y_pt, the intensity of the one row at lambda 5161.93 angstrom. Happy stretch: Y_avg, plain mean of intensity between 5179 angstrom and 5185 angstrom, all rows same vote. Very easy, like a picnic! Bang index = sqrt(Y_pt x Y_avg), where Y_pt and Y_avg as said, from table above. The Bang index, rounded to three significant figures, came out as 270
